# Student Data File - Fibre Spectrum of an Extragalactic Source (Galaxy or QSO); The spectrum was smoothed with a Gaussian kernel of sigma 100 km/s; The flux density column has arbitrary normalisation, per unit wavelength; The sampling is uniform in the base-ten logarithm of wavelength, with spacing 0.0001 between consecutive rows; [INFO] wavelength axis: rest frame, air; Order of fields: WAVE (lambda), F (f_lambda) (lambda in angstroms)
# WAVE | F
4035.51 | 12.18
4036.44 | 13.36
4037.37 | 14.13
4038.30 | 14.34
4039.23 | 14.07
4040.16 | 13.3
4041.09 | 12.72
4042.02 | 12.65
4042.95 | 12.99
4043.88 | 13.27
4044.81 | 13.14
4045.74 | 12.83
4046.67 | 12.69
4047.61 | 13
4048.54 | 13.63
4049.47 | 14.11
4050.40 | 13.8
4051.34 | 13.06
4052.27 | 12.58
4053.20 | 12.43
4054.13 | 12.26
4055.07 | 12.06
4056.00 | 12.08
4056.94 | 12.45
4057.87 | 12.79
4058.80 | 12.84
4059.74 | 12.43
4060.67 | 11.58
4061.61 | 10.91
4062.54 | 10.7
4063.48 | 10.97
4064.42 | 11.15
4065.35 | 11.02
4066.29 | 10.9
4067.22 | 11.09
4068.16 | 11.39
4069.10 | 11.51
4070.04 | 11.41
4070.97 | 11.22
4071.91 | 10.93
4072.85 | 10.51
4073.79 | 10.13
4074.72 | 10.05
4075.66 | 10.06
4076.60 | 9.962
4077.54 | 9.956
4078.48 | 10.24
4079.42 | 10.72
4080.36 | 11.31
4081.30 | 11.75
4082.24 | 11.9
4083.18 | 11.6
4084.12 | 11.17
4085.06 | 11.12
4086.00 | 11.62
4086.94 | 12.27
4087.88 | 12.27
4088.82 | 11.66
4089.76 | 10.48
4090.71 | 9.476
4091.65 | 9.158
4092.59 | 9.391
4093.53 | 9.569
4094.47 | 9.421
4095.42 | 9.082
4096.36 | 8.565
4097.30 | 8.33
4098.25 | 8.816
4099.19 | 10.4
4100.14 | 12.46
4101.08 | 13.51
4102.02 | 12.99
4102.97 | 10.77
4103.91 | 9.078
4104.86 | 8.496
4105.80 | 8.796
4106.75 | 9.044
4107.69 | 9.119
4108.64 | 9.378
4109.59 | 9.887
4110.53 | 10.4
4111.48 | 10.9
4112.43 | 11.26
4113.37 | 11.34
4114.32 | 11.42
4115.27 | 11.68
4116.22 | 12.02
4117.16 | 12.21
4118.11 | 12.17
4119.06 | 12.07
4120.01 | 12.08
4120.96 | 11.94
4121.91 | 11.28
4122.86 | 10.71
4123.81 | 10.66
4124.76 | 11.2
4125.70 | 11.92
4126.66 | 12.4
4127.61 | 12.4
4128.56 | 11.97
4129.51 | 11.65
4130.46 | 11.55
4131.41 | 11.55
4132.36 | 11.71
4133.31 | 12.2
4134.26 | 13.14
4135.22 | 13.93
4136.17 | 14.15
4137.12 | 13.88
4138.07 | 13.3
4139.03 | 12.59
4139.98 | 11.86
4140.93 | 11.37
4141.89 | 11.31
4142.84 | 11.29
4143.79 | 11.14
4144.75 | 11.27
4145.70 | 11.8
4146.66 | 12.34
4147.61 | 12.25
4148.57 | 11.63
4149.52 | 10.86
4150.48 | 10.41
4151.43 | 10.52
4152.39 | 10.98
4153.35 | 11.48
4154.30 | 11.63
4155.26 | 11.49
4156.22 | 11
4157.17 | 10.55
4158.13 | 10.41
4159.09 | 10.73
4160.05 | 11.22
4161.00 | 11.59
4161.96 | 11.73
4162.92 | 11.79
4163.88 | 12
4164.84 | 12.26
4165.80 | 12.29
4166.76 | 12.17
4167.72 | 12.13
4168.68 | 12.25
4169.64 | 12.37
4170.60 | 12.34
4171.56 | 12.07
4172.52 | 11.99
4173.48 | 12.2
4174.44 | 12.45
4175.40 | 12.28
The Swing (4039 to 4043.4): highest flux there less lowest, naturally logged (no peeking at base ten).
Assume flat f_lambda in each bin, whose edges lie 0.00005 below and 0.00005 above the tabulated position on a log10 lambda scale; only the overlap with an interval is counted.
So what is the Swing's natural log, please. 0.4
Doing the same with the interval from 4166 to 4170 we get -1.4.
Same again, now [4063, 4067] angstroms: -1.4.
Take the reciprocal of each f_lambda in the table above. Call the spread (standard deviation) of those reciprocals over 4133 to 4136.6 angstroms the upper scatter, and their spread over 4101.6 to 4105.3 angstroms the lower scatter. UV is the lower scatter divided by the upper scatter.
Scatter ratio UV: 3.6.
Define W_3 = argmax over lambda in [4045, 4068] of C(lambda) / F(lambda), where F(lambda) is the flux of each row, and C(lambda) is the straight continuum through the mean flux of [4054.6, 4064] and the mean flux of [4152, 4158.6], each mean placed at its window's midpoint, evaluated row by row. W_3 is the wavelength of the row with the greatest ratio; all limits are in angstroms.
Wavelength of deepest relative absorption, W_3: 4062.54 angstroms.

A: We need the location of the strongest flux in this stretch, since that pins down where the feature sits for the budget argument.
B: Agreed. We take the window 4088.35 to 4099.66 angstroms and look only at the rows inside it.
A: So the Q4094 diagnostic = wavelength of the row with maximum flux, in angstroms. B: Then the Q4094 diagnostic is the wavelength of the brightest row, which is 4088.82 angstroms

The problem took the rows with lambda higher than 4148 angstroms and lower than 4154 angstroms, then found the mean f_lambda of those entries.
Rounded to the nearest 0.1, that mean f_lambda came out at 11.0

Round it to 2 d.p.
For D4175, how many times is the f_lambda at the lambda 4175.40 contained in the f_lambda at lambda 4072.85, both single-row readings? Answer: 0.86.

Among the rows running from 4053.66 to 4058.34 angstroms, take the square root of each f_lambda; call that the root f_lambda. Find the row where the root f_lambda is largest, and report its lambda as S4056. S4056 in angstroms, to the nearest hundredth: 4057.87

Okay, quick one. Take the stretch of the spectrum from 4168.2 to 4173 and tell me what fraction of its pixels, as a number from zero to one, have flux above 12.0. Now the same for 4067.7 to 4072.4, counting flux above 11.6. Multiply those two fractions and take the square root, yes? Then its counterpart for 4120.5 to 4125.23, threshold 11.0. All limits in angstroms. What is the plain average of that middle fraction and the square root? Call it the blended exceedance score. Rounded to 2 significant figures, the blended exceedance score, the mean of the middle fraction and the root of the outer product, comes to 0.30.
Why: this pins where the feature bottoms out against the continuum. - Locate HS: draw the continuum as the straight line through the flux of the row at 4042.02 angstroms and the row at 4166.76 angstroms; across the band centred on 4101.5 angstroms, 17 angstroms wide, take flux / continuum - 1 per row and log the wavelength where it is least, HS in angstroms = 4097.30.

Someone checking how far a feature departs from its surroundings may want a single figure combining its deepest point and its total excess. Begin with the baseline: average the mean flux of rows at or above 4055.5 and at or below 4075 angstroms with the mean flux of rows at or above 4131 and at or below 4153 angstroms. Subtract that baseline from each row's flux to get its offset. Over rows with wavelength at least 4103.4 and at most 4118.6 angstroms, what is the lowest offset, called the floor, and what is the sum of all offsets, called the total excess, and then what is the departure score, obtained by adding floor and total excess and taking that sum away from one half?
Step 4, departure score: 23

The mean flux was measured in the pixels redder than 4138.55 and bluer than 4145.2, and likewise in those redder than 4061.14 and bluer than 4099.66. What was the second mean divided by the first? 0.92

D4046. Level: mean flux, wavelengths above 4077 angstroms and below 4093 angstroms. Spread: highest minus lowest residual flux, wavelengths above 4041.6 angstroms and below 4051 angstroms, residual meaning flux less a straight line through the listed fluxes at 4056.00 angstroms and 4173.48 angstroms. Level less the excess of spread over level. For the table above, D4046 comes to 20.4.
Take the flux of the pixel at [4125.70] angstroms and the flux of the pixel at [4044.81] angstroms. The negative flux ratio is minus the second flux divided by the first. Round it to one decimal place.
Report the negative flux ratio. -1.1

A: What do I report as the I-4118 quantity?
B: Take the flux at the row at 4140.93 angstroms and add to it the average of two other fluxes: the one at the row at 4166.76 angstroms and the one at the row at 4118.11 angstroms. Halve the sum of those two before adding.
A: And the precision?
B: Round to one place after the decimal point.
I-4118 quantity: 23.5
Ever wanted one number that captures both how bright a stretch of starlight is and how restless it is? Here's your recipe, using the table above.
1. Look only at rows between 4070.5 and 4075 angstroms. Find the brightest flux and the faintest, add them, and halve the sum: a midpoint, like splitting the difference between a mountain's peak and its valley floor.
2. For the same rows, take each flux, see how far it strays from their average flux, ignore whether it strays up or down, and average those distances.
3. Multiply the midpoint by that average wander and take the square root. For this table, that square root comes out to 2.08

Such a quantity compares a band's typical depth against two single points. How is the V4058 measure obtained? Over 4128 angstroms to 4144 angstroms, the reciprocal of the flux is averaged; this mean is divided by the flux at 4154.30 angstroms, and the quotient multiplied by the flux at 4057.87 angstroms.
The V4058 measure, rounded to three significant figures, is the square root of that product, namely 0.300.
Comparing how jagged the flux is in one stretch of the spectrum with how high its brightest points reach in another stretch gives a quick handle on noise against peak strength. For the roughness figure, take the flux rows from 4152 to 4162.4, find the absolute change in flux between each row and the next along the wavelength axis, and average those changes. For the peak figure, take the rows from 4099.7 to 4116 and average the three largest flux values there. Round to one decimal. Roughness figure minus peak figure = -12.7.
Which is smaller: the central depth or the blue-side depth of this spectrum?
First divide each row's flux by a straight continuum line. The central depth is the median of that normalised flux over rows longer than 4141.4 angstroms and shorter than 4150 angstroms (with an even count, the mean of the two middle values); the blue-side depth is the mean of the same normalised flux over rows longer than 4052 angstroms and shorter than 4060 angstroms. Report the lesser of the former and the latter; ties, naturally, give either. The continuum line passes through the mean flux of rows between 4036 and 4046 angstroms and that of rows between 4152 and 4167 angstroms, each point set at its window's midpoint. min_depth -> 0.95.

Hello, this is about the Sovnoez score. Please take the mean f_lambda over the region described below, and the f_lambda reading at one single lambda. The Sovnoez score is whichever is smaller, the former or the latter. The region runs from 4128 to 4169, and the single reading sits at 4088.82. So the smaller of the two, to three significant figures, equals 11.7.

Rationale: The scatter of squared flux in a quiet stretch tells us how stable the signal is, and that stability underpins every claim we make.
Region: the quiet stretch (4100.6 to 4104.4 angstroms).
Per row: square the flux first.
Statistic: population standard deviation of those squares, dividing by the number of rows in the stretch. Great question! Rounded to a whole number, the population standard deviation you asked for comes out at 40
